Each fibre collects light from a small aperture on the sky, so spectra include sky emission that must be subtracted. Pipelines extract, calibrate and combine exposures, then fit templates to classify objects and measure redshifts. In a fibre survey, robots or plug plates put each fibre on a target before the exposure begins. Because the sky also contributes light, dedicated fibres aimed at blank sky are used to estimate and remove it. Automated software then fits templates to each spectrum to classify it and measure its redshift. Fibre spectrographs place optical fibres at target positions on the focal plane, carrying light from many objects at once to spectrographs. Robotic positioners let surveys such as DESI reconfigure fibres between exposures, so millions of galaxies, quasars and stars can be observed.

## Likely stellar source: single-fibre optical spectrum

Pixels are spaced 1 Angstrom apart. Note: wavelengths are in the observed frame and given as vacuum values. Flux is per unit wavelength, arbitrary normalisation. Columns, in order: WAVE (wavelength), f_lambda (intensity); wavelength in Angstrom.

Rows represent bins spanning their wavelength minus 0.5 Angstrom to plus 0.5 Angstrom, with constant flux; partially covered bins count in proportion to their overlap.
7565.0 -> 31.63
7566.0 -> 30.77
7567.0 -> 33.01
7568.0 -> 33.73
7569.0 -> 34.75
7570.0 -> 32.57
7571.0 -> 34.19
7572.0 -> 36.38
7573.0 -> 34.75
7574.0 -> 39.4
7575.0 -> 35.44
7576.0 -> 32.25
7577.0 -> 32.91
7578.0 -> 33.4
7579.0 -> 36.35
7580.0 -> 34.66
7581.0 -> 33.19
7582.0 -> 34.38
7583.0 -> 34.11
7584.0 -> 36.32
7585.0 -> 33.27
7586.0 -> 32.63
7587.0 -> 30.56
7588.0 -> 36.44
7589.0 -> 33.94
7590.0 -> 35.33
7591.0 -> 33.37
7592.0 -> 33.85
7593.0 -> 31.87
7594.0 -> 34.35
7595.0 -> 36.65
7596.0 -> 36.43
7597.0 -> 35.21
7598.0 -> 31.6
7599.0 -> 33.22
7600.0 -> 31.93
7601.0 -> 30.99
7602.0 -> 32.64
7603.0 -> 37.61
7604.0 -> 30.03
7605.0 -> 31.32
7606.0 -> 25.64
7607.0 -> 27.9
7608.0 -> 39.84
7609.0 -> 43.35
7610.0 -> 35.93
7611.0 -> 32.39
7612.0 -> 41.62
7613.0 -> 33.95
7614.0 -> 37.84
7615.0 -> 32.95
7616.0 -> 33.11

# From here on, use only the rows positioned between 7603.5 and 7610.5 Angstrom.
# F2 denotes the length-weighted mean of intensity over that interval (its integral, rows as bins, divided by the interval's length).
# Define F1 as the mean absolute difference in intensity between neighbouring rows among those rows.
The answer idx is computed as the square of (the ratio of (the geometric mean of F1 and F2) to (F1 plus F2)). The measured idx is 0.119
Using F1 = 5.35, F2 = 33.4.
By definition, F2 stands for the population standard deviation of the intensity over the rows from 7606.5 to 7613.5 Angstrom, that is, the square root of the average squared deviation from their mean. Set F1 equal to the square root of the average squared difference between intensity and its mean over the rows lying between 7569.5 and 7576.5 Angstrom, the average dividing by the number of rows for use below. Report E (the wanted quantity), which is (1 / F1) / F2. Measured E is 0.09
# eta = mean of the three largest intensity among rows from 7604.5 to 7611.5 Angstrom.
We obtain 39.7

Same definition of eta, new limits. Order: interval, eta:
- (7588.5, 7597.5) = 36.1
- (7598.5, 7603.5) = 34.5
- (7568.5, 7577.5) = 37.1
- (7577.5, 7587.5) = 35.8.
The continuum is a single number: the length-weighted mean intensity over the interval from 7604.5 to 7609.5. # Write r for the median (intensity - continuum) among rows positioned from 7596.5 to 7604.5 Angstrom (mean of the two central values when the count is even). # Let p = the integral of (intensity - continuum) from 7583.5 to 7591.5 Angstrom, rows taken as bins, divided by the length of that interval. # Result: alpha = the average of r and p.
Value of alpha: -0.5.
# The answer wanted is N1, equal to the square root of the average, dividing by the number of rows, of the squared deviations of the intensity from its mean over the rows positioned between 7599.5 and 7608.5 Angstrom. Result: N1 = 4.2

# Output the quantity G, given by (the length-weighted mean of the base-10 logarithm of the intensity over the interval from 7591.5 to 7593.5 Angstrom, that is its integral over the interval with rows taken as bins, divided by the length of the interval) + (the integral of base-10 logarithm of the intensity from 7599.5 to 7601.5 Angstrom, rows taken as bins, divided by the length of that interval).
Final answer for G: 3.014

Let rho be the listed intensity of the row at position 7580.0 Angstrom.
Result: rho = 34.66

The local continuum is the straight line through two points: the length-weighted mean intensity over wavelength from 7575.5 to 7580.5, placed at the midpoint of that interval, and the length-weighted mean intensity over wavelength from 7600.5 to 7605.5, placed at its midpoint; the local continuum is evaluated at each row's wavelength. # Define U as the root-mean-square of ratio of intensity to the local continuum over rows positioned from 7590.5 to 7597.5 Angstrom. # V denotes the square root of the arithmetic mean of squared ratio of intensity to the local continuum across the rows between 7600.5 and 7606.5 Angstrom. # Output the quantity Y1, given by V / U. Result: 0.93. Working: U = 1.047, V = 0.971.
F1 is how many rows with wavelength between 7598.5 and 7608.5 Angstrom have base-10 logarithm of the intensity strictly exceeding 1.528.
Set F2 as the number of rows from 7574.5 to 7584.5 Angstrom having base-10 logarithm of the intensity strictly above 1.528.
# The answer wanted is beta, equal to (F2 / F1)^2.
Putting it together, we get 9.00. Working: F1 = 2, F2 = 6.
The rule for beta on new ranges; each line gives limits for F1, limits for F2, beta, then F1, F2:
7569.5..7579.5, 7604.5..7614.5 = 1.00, 6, 6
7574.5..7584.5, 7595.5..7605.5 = 0.25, 6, 3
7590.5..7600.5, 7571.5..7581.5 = 1.44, 5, 6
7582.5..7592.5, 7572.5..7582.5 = 1.00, 6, 6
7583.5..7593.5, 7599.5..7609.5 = 0.36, 5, 3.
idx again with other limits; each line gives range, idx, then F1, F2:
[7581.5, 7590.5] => 0.058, 2.25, 34.1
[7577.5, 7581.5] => 0.053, 2.04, 34.4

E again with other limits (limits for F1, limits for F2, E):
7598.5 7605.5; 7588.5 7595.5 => 0.31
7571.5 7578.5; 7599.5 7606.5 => 0.13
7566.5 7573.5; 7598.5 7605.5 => 0.37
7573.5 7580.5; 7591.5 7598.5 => 0.24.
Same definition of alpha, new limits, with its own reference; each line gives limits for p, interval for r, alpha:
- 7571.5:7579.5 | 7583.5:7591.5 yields 0.8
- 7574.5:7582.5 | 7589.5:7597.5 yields 0.8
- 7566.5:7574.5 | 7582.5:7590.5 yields 0.8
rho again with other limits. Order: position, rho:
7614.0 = 37.84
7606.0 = 25.64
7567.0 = 33.01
